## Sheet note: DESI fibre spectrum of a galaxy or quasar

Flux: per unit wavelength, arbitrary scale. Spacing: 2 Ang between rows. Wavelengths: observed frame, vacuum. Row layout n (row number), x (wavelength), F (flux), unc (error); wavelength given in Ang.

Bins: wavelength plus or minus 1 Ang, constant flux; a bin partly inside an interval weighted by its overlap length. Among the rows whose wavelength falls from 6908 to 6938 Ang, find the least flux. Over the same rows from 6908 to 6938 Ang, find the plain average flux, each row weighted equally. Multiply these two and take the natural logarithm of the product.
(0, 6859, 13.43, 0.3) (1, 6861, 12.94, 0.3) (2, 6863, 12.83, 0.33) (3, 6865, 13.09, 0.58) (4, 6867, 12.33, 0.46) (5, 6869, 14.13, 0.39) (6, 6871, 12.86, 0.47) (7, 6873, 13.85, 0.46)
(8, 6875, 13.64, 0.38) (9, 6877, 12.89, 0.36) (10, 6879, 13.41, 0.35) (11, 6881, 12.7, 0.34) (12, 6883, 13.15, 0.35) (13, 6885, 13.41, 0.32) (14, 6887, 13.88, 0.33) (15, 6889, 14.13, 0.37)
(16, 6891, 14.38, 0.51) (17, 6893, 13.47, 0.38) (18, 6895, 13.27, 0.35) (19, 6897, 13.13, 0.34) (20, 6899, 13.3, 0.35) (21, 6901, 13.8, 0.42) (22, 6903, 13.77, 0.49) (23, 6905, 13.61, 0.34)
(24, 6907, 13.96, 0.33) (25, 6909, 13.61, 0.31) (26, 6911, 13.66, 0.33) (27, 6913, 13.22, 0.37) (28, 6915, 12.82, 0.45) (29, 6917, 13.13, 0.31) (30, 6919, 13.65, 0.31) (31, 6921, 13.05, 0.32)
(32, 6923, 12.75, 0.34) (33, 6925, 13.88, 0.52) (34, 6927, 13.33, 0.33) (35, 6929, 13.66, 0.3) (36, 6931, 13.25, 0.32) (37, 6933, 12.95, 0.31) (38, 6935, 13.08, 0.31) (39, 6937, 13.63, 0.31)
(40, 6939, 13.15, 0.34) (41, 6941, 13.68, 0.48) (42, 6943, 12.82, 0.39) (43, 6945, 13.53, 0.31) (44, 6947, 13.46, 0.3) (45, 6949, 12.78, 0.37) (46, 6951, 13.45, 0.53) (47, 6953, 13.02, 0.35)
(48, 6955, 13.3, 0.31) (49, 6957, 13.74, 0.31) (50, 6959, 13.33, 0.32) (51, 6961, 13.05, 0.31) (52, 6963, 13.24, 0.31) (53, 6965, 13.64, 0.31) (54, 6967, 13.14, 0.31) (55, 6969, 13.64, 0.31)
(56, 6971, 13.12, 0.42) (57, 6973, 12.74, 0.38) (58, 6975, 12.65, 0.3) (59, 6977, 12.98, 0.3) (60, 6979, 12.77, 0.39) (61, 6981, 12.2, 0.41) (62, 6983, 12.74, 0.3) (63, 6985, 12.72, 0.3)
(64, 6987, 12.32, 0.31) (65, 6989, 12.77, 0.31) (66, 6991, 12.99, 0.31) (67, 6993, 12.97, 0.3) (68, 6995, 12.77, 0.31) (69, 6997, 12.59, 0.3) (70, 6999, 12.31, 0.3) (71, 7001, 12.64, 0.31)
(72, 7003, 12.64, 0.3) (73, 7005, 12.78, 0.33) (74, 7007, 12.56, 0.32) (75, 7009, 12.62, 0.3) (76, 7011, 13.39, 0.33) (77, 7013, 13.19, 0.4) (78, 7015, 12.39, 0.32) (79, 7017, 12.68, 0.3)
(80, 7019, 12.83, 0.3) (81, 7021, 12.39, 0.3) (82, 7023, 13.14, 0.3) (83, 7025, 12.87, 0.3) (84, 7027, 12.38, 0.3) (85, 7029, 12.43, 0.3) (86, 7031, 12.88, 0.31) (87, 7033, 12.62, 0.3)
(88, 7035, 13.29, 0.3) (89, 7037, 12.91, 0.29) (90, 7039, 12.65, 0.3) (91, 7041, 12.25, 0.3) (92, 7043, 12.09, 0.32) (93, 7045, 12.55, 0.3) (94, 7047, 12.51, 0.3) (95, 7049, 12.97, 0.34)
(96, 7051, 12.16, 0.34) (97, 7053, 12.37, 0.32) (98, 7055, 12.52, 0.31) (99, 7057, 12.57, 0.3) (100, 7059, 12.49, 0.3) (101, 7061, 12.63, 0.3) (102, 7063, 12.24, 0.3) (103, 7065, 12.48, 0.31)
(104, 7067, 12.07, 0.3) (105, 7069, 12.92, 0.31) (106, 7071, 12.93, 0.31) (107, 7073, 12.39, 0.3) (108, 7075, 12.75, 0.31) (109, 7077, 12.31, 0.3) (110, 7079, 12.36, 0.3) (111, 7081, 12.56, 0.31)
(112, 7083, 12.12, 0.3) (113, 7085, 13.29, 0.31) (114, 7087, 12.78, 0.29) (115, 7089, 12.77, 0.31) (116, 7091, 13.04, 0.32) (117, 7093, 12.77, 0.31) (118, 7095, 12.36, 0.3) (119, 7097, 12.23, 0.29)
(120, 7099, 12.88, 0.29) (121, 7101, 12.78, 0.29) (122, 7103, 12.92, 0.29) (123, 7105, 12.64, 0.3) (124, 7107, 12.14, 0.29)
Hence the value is 5.13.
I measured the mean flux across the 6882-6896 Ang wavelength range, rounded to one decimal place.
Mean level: 13.7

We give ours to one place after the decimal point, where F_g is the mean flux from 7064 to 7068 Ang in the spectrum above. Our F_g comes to 12.3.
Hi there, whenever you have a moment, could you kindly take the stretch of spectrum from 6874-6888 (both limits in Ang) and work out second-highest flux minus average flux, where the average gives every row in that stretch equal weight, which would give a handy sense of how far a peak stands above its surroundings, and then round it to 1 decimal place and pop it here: 0.3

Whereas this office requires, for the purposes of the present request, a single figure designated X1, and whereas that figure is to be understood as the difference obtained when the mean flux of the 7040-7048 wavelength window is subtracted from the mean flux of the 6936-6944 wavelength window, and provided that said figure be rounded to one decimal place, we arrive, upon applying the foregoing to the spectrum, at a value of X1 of 1.0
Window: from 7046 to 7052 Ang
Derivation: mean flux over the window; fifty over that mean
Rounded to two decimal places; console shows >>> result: 3.99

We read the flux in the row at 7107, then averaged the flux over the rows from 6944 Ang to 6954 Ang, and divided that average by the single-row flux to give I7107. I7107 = 1.09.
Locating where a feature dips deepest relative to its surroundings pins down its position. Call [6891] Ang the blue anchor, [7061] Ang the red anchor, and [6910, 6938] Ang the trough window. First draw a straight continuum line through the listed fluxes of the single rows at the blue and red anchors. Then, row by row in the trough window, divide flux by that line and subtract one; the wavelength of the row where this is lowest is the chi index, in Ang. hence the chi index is 6915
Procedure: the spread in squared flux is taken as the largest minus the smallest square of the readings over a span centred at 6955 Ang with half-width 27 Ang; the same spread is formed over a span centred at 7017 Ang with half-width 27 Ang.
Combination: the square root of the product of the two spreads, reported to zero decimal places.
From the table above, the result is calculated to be 36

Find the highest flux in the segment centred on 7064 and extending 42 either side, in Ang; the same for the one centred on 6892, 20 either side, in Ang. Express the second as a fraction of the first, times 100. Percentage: 108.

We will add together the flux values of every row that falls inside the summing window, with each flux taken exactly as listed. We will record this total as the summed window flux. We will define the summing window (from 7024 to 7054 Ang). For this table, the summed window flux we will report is 189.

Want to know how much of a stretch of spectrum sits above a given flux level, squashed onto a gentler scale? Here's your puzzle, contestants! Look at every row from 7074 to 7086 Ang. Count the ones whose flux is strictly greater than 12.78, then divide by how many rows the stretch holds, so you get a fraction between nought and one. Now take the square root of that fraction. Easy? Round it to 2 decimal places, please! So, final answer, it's 0.41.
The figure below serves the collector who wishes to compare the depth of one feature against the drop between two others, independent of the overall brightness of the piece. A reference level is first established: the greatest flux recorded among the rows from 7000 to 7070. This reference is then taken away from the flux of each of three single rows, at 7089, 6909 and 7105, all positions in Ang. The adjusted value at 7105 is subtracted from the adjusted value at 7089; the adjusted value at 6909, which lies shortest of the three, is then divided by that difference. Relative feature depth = 1.7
